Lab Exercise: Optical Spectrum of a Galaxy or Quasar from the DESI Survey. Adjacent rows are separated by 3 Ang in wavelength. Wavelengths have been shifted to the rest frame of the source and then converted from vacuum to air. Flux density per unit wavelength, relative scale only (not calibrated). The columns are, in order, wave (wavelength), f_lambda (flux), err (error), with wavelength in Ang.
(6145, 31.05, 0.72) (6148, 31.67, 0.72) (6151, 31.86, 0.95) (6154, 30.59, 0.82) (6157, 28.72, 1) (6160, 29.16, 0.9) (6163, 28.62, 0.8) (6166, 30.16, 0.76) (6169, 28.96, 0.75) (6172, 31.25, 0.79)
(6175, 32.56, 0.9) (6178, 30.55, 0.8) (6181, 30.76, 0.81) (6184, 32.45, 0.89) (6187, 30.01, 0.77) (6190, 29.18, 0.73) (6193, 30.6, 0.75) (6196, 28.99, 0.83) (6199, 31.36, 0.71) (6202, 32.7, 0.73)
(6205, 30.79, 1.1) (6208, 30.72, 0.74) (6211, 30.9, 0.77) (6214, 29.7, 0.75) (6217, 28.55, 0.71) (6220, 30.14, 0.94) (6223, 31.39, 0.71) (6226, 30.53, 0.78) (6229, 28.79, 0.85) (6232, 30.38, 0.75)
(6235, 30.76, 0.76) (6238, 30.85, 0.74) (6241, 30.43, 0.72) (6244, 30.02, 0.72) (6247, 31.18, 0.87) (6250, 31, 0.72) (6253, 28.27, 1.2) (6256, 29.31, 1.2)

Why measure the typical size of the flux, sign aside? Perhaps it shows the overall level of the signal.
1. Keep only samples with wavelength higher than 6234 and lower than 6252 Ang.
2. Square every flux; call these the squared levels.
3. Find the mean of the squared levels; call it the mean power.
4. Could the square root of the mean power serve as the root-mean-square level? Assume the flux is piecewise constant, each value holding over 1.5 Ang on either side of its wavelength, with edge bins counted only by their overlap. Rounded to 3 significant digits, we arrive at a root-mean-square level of 30.7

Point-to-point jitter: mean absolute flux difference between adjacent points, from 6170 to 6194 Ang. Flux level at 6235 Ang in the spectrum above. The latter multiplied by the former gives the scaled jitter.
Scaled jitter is 43.5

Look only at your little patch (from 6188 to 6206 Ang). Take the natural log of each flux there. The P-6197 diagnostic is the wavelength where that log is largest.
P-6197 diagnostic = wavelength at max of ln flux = 6202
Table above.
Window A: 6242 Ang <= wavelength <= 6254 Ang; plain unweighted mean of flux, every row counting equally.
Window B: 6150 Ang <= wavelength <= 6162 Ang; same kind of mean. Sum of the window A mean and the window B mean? 60.2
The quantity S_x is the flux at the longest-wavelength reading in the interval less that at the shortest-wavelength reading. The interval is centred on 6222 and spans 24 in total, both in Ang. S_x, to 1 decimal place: -0.5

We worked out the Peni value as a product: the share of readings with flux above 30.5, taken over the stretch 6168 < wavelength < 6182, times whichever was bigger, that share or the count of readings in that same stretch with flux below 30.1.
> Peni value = 0.80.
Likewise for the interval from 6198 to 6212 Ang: 1.00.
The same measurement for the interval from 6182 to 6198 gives 1.20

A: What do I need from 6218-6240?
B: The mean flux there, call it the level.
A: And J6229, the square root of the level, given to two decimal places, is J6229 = 5.51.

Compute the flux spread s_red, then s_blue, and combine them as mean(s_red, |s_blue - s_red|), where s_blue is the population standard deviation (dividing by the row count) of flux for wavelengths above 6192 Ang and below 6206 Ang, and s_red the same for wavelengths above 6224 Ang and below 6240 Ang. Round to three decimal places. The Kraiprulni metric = 0.600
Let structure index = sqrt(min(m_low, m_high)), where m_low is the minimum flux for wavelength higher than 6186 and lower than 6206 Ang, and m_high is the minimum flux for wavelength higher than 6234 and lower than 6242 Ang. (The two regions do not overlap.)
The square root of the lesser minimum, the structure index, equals 5.38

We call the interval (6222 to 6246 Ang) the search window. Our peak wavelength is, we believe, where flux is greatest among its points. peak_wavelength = 6223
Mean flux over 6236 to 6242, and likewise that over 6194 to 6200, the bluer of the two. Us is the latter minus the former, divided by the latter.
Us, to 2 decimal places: -0.02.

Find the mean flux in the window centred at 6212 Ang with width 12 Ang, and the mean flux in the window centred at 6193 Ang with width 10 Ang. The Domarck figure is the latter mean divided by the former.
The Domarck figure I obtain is 0.99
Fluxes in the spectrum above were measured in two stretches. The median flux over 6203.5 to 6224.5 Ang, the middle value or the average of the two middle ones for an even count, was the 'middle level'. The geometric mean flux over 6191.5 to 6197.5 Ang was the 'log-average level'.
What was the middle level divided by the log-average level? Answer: 1.03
